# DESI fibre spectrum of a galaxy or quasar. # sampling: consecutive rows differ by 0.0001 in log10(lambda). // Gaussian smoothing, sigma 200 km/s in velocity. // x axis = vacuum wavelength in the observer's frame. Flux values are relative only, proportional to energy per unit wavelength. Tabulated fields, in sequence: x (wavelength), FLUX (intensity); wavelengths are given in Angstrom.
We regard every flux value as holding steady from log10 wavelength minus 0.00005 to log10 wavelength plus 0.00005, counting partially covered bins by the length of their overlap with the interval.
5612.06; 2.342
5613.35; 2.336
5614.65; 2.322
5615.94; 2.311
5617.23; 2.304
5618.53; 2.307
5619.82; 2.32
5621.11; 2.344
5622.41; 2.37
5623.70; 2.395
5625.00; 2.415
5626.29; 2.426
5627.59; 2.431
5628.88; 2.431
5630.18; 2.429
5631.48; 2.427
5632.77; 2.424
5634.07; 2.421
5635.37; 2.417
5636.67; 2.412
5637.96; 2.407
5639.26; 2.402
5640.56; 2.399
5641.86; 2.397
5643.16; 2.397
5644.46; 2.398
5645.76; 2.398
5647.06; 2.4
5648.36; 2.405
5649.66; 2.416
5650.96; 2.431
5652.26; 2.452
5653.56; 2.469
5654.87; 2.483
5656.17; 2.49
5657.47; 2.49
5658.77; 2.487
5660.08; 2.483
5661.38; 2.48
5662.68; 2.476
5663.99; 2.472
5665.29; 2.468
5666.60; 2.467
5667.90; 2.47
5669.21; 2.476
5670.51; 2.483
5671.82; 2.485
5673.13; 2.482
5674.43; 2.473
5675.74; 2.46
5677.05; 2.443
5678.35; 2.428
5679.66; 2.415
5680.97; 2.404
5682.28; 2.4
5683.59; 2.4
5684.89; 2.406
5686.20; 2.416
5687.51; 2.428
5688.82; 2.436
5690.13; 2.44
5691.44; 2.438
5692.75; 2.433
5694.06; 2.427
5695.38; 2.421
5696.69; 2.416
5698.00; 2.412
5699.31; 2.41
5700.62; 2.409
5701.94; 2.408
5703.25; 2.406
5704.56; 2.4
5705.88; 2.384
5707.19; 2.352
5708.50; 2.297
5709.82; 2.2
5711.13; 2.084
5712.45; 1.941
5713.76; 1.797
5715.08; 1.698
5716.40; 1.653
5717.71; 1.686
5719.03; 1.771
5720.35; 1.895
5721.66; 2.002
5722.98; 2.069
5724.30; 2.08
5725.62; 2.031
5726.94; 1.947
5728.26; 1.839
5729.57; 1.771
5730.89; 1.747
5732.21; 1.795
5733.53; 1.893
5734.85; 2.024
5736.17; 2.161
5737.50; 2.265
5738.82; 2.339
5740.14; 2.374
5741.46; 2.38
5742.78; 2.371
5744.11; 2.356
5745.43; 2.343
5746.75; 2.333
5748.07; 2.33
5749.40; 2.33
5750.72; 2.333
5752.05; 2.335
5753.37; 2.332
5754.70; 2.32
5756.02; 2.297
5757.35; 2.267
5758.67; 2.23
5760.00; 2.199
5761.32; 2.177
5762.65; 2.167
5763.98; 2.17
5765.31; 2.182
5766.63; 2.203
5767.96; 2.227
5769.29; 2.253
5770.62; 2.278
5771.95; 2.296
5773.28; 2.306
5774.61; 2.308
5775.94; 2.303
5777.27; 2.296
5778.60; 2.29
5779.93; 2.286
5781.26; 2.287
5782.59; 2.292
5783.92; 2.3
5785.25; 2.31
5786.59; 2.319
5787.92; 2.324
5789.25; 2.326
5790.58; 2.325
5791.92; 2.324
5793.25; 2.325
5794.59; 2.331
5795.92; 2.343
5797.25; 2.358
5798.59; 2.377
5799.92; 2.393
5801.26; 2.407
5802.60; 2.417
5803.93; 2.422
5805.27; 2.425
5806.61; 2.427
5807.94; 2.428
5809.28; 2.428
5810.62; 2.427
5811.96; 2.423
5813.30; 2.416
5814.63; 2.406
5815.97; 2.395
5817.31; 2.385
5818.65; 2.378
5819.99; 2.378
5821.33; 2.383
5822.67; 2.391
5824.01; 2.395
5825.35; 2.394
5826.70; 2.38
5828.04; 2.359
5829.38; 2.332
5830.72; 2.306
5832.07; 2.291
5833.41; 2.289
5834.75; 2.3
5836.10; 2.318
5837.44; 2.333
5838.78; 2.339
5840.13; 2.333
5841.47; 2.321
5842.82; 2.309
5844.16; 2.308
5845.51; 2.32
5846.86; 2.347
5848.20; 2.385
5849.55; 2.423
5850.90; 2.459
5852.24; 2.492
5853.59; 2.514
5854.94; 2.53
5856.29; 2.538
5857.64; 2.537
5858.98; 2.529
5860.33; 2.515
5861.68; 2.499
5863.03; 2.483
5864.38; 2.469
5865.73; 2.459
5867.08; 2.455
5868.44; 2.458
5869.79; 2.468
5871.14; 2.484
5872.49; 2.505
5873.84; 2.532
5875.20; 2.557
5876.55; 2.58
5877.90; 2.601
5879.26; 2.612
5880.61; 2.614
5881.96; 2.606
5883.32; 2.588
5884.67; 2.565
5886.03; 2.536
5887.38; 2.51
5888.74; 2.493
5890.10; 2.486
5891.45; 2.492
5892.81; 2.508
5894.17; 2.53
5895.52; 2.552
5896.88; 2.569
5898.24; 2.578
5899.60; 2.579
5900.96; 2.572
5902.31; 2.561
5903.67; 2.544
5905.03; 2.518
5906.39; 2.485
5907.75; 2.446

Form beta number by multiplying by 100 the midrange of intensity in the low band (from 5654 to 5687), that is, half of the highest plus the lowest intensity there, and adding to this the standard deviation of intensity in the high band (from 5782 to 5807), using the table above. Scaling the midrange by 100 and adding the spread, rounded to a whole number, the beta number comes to 245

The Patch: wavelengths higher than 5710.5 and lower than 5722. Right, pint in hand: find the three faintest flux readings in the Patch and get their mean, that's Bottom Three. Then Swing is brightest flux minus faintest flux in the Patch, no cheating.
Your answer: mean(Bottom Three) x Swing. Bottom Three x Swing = 0.72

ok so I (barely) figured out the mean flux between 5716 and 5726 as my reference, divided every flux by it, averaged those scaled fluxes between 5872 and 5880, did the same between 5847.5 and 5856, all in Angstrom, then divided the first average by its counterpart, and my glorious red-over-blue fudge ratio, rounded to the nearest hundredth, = 1.04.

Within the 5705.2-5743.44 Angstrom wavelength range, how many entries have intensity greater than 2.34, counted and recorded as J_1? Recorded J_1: 5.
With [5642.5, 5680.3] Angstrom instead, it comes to 29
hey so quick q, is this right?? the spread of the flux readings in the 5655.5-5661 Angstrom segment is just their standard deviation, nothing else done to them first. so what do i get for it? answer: 0.003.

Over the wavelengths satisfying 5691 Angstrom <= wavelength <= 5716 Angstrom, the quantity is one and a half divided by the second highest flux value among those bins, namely 0.617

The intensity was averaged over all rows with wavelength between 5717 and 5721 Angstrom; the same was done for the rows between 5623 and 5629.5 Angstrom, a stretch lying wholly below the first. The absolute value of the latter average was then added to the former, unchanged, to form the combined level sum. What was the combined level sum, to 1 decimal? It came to 4.2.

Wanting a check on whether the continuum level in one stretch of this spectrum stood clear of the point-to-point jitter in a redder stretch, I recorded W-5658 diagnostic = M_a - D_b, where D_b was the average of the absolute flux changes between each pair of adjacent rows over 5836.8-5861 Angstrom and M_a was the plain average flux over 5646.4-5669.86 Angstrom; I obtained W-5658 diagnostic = 2.4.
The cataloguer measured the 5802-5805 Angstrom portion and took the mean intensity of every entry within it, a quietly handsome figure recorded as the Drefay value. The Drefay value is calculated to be 2.42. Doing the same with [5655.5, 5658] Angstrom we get 2.49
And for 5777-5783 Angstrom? 2.29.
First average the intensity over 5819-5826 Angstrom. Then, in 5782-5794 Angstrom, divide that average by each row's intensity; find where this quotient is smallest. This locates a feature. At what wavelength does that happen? 5789.25 Angstrom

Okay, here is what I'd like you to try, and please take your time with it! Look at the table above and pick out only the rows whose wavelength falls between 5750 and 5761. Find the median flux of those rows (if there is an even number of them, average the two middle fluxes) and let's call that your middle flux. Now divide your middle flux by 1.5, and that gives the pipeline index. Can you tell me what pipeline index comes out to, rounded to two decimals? 1.54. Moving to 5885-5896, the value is 1.67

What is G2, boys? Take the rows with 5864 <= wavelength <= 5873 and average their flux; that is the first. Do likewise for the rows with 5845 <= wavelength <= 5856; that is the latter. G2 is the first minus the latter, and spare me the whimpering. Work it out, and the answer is 0.0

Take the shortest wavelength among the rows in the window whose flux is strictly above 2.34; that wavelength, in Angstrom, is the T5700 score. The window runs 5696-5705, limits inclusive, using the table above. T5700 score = 5696.69 Angstrom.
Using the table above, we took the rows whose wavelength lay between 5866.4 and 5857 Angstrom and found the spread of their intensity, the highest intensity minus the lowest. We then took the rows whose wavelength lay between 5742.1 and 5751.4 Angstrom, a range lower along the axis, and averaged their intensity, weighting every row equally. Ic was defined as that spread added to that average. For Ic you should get 2.42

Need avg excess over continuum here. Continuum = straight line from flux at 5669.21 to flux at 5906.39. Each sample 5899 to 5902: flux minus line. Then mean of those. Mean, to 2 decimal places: 0.09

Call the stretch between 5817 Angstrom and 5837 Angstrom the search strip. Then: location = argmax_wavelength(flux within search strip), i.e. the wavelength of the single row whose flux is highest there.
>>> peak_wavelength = 5824.01 Angstrom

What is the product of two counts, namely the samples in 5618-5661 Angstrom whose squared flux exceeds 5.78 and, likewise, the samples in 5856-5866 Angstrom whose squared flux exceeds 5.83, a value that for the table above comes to 168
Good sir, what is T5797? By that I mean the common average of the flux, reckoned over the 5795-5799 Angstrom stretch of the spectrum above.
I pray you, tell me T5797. 2.36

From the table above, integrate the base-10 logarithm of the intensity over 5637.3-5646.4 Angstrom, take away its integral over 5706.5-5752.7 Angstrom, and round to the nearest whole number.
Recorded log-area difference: -11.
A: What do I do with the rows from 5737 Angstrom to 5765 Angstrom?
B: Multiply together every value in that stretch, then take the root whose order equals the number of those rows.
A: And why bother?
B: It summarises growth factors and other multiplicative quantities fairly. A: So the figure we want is 2.30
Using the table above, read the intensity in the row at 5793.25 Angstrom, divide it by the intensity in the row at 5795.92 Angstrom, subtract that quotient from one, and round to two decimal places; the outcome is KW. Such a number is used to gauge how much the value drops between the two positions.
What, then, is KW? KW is 0.01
